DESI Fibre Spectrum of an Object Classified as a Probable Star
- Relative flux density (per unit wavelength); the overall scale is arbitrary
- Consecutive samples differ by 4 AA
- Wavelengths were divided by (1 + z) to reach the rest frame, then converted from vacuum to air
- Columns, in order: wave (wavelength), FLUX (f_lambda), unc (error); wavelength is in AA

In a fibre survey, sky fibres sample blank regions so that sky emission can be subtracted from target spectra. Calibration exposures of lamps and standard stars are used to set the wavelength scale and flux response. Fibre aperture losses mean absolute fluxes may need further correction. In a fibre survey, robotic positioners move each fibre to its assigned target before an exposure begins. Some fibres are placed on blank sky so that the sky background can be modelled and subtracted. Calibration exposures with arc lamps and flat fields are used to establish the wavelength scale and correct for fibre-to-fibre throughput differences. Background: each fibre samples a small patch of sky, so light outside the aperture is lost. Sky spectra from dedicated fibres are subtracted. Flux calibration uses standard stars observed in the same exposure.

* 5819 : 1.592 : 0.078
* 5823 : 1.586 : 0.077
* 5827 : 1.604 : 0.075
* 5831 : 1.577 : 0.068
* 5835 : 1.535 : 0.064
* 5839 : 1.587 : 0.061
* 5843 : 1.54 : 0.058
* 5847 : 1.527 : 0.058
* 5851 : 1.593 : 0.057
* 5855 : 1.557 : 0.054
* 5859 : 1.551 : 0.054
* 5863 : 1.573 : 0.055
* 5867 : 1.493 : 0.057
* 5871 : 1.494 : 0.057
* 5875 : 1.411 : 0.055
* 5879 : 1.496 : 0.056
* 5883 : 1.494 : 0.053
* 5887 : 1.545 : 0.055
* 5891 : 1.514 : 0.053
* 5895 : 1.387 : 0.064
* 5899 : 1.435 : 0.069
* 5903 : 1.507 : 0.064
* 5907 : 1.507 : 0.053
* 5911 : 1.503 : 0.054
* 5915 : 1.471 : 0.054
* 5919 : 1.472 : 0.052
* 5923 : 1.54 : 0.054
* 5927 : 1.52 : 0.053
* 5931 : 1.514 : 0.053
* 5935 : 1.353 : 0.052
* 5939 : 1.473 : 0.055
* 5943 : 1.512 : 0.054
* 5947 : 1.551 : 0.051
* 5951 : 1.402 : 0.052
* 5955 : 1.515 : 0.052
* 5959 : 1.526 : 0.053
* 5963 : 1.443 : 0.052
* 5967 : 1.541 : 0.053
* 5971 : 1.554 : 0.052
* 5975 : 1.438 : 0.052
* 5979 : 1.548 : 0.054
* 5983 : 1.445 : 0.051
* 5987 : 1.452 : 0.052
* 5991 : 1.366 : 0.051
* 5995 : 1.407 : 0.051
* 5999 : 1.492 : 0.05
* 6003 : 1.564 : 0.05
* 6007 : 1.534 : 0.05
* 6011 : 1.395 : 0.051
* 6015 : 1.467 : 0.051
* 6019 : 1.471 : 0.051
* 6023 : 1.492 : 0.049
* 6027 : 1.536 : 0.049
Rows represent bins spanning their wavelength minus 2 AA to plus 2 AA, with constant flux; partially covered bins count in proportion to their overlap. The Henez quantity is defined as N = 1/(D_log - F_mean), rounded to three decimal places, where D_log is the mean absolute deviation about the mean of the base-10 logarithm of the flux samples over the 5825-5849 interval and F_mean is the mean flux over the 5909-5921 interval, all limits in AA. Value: -0.678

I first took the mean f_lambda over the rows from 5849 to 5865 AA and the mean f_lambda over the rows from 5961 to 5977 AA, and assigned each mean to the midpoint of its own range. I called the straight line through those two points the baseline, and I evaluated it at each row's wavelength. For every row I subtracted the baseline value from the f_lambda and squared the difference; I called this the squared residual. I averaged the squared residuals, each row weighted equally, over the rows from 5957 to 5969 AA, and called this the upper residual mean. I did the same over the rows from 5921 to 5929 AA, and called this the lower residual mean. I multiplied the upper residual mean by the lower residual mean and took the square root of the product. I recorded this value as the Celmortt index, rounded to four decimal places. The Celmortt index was 0.0005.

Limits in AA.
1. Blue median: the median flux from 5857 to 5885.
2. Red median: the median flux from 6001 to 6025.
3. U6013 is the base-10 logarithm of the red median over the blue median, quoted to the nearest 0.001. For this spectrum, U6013 -0.004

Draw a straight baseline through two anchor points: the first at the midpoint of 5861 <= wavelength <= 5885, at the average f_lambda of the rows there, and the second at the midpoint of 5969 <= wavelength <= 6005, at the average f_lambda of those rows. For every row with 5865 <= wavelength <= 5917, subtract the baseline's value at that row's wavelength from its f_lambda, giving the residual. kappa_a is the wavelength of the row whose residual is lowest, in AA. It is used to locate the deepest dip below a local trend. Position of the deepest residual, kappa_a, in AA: 5895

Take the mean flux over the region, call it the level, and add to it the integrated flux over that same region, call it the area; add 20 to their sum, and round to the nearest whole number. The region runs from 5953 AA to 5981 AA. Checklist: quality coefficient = 64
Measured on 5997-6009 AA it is 40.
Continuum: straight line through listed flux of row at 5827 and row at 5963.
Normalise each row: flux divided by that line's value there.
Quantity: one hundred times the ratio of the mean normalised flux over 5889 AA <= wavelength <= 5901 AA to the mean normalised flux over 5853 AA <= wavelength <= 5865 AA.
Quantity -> 95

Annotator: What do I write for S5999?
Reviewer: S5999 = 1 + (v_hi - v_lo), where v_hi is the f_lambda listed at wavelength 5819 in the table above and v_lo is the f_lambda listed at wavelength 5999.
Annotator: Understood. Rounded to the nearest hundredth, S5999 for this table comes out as 1.10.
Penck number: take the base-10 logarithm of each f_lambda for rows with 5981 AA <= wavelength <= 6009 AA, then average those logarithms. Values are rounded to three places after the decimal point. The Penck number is 0.166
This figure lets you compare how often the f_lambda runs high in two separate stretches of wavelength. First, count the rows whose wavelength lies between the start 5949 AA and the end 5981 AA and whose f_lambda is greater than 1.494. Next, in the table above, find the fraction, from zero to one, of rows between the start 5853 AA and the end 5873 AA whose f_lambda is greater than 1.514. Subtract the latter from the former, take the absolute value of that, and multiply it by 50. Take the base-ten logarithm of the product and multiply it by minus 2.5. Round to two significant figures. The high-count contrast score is -5.9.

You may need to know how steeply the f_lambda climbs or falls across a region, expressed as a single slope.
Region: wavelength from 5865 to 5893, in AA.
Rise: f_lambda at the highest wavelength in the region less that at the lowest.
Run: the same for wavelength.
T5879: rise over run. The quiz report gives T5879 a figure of 0.0009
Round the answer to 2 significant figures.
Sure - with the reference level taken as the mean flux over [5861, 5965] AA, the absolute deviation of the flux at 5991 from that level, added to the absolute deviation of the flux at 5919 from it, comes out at 0.14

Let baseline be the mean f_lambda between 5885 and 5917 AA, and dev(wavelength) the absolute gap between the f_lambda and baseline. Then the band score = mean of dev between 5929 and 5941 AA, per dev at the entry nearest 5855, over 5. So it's 0.16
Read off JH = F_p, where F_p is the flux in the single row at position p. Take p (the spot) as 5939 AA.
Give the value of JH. 1.473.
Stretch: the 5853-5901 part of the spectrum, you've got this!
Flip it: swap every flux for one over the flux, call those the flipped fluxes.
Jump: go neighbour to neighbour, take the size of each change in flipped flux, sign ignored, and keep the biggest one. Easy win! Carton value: 0.060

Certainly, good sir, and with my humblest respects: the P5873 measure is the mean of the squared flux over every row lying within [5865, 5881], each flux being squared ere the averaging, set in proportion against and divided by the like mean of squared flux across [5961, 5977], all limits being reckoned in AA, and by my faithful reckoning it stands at 0.97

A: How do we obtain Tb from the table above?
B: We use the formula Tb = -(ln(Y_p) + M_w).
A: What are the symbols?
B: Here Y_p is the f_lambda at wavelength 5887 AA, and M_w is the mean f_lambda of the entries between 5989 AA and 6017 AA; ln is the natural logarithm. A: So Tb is -1.90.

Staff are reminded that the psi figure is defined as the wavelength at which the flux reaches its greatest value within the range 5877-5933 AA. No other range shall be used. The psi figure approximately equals 5887 AA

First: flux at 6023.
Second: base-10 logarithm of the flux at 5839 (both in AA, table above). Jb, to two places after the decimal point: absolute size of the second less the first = 1.29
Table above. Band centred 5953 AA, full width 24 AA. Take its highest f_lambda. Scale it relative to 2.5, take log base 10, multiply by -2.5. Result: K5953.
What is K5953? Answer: 0.518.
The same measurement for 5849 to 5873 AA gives 0.489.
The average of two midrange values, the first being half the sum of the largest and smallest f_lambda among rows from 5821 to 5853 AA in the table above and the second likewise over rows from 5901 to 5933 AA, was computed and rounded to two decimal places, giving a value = 1.54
